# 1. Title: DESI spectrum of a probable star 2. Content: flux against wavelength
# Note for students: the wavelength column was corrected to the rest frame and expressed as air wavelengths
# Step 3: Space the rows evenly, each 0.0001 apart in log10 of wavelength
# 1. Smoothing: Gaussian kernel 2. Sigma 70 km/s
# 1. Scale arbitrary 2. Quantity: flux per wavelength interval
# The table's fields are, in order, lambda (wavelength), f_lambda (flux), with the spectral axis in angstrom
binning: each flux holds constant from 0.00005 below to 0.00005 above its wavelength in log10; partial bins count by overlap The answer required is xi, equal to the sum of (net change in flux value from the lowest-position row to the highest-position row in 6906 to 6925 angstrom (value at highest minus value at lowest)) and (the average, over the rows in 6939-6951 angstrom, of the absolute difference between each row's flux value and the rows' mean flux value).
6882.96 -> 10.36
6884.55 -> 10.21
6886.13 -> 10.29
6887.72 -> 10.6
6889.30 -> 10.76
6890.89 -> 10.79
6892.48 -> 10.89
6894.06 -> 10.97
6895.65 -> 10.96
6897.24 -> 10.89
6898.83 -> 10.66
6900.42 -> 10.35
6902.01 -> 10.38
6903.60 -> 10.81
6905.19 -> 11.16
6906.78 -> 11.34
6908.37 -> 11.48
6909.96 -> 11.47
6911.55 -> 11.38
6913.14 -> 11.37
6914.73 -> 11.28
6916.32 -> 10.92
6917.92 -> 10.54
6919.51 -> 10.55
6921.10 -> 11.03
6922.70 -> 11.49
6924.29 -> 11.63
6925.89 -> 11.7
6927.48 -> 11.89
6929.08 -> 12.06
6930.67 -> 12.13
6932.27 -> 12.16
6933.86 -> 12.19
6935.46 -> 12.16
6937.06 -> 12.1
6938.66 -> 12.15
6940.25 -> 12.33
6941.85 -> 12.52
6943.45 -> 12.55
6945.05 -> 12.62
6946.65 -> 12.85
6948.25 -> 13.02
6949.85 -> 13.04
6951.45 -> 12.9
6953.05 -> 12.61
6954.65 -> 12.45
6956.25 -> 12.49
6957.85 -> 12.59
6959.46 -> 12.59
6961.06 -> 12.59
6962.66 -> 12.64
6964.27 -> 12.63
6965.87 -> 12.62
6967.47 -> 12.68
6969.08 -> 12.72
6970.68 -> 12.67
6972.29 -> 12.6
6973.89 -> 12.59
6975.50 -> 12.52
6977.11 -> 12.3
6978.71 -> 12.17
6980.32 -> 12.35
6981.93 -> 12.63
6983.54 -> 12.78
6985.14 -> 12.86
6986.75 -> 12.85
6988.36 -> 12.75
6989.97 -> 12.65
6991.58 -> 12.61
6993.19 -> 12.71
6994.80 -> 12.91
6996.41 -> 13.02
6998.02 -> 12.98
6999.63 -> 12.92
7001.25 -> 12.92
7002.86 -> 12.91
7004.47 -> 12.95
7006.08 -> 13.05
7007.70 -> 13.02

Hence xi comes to 0.5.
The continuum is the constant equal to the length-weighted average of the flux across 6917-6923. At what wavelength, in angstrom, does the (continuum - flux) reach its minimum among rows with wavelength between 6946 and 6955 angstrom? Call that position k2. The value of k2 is 6949.85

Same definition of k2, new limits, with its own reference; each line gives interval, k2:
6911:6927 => 6925.89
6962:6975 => 6969.08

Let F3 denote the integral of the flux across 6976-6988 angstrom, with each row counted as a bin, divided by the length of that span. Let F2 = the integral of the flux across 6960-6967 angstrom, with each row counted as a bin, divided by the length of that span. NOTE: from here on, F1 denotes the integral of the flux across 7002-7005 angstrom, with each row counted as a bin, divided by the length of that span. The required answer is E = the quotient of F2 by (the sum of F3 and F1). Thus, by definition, 0.495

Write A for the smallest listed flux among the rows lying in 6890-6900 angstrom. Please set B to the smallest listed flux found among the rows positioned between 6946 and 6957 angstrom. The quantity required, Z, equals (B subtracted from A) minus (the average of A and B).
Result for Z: -13.3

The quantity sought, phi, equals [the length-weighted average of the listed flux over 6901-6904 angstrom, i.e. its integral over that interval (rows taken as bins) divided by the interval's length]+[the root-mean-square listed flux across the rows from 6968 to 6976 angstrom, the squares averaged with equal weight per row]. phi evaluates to 23.2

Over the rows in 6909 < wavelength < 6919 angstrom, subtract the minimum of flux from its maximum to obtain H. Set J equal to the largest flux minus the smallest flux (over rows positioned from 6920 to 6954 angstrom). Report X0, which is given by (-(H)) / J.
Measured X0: -0.5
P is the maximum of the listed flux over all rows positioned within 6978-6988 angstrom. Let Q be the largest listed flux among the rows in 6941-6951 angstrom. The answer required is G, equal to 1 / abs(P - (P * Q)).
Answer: 0.0065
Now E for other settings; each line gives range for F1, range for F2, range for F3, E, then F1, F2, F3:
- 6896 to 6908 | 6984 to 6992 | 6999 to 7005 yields 0.537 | 10.8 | 12.8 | 12.9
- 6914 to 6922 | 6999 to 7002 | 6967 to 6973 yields 0.548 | 10.9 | 12.9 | 12.7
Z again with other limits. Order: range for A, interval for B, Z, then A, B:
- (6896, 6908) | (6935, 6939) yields -13.0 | 10.35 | 12.1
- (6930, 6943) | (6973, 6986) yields -12.2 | 12.1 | 12.17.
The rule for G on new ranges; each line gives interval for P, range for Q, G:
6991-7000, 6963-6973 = 0.0066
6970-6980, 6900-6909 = 0.0075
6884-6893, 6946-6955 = 0.0076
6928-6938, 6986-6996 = 0.0069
